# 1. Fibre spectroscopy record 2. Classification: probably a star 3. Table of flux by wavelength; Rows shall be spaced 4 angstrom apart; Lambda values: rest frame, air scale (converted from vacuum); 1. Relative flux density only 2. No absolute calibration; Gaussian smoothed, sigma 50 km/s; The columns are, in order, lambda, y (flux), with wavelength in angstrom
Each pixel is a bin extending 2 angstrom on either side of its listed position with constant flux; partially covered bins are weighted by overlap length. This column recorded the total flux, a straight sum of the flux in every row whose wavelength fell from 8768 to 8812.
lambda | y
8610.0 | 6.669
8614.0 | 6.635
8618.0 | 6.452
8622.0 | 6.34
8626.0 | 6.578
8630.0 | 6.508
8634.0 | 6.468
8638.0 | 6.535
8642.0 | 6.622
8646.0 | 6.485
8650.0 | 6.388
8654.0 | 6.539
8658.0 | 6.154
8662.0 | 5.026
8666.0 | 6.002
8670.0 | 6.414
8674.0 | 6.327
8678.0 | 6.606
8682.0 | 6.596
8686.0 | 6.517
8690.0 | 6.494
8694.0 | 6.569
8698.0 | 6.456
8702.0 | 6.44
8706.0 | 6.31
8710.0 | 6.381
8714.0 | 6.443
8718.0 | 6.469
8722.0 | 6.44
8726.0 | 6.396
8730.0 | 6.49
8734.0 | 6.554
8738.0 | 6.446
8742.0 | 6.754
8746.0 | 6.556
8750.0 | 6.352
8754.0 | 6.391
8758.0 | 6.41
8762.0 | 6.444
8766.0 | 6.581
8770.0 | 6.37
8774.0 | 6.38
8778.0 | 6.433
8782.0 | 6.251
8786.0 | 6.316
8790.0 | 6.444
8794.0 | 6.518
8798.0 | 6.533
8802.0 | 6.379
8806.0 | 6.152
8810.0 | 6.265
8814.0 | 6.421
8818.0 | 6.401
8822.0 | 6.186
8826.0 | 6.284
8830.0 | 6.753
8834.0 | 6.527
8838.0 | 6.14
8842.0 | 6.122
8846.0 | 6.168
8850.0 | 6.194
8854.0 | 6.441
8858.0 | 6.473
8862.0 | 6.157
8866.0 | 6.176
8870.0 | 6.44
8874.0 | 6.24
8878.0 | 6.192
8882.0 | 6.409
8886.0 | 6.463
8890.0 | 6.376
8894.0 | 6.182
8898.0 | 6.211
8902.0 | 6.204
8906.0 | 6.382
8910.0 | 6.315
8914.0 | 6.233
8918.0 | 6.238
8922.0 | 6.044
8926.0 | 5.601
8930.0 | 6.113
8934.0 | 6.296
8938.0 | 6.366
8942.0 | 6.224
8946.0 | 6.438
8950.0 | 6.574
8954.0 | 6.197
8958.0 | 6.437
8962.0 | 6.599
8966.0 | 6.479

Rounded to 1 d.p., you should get 70.0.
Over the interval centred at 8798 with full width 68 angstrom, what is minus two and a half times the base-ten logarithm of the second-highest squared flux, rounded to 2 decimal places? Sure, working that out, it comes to -4.09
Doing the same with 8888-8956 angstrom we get -4.04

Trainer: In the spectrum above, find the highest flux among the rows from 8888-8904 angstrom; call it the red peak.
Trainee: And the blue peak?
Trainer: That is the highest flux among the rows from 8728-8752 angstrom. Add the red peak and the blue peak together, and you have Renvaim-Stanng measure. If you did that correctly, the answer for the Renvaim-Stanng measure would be 13.1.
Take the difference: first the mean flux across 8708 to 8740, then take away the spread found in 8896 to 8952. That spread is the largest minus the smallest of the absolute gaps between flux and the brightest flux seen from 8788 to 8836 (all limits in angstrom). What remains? 5.5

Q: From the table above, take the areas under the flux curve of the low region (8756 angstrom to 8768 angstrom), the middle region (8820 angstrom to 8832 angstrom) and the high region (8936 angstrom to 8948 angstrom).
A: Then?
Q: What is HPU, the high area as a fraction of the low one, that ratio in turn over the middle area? 0.0127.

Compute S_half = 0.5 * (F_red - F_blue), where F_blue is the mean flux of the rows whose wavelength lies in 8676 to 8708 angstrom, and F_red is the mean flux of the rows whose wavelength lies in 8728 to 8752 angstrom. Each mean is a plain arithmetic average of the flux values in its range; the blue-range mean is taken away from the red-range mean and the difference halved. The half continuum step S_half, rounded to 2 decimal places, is 0.01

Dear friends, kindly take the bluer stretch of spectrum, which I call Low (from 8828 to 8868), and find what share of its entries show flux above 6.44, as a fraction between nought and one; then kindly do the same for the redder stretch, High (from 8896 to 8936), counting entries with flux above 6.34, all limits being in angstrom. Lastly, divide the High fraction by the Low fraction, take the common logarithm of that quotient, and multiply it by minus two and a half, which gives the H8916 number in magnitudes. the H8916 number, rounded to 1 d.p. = 1.5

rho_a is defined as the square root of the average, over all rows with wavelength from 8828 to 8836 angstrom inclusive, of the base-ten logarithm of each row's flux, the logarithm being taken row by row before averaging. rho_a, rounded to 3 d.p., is 0.907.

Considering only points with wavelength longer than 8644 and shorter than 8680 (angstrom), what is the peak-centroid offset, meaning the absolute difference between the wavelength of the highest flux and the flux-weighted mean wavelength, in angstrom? 16.0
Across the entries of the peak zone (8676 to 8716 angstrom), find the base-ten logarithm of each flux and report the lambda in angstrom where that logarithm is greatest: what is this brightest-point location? 8678.0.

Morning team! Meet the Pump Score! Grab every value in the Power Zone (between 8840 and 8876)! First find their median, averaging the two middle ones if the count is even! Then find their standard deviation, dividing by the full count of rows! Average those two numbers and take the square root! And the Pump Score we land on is 1.779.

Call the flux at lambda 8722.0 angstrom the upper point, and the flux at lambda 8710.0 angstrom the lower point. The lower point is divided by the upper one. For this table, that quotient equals 0.99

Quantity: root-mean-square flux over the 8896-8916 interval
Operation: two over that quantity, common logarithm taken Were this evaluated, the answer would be -0.496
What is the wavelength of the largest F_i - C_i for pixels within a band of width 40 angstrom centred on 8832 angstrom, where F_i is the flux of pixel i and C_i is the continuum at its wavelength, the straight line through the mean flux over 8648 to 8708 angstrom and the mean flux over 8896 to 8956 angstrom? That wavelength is 8830.0 angstrom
